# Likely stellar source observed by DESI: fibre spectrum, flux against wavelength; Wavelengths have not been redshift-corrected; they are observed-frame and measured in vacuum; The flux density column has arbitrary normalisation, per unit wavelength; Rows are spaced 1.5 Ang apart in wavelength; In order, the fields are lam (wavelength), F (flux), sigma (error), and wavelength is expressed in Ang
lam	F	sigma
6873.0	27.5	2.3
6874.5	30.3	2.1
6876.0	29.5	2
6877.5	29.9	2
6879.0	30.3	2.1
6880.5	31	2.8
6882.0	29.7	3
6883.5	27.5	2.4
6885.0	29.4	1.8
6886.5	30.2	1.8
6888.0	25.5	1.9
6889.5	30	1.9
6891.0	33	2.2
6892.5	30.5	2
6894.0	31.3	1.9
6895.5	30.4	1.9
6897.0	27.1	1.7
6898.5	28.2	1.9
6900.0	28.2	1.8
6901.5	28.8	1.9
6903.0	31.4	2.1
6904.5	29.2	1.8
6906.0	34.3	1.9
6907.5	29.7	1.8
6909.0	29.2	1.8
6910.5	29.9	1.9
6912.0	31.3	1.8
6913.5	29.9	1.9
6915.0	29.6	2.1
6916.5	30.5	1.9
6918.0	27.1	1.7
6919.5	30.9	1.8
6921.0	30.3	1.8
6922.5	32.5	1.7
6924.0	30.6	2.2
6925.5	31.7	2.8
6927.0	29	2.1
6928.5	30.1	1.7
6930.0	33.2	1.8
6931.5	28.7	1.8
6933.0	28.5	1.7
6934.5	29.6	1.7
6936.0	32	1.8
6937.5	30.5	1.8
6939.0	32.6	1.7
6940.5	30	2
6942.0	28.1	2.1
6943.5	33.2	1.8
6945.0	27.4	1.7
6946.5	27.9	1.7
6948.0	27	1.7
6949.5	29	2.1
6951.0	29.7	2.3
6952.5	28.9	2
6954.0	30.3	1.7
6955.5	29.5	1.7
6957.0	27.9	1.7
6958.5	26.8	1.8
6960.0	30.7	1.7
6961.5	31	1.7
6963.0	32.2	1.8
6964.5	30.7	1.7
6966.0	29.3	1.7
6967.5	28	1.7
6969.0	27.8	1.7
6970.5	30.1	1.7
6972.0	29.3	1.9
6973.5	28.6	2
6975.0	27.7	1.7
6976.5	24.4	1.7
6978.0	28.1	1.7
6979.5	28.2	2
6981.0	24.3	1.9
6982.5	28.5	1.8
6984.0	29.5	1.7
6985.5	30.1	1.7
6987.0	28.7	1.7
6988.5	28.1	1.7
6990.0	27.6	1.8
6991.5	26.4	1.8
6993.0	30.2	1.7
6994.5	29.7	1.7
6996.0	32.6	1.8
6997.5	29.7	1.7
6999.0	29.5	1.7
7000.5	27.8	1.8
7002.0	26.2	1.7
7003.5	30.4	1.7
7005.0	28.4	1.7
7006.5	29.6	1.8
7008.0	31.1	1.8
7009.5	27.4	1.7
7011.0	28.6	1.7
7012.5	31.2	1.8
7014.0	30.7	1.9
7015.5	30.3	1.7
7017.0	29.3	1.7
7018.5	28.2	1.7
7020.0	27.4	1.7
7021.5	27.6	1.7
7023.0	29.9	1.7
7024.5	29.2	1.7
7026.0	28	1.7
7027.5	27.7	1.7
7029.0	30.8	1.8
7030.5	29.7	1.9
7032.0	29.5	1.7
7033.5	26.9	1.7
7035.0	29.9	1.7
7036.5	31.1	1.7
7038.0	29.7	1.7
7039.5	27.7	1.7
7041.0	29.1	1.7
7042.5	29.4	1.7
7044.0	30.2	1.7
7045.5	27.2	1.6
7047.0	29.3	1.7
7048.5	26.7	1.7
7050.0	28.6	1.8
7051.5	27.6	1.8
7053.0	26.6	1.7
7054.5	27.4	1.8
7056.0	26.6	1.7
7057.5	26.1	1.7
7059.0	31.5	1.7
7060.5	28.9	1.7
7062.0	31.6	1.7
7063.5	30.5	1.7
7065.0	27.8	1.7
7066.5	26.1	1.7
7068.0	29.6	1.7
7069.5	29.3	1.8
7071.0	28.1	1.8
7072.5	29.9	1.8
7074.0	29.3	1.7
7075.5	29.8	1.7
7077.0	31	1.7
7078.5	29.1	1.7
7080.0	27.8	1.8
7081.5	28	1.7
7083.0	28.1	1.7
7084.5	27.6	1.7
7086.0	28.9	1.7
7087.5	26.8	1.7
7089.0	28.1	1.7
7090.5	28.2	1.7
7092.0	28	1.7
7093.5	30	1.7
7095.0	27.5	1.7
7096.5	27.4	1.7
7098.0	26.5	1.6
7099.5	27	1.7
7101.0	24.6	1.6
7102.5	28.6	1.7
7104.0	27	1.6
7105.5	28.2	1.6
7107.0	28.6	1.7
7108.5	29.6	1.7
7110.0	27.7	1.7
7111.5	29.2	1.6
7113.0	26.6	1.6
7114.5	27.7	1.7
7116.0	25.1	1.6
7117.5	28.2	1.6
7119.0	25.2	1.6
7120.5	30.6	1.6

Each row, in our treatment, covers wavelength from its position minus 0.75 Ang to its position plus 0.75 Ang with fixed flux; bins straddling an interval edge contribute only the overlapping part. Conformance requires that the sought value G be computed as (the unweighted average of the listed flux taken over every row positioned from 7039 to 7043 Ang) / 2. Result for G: 14.4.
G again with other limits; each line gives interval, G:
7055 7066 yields 14.5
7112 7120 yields 13.3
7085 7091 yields 14.0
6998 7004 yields 14.2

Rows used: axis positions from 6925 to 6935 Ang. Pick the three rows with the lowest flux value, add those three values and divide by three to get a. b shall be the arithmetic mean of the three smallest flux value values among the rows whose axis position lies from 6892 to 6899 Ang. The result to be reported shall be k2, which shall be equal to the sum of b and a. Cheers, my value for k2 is 57.3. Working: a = 28.7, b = 28.6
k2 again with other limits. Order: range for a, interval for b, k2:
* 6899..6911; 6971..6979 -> 55.5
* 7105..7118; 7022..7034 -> 54.0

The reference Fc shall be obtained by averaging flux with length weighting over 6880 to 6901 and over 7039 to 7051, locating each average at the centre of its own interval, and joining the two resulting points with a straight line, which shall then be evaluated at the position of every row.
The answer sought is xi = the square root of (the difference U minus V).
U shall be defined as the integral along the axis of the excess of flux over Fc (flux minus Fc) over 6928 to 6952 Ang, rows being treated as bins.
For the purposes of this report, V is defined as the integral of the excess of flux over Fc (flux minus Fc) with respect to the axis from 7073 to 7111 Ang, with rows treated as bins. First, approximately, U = 17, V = -4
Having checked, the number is 4.6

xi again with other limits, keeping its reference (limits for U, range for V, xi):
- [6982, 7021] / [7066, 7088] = 2.5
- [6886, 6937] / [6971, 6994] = 7.7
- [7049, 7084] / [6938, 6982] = 3.5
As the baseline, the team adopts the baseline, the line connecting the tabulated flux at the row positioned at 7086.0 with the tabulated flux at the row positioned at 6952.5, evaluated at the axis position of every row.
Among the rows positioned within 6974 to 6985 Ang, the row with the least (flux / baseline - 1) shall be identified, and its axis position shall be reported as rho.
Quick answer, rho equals 6981.0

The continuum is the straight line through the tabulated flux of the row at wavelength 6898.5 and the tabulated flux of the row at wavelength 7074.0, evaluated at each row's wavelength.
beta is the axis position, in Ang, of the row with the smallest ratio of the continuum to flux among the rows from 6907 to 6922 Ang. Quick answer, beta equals 6912.0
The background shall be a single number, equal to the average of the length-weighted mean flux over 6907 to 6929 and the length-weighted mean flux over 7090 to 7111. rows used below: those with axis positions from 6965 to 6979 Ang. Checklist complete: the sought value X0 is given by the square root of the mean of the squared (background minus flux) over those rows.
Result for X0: 1.7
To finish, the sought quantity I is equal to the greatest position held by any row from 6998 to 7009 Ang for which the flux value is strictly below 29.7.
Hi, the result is 7006.5 Ang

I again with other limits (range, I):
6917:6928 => 6927.0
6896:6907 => 6904.5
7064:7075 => 7074.0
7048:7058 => 7057.5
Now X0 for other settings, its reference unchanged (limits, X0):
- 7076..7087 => 1.1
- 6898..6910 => 2.1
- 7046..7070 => 1.9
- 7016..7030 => 1.1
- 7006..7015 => 1.6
